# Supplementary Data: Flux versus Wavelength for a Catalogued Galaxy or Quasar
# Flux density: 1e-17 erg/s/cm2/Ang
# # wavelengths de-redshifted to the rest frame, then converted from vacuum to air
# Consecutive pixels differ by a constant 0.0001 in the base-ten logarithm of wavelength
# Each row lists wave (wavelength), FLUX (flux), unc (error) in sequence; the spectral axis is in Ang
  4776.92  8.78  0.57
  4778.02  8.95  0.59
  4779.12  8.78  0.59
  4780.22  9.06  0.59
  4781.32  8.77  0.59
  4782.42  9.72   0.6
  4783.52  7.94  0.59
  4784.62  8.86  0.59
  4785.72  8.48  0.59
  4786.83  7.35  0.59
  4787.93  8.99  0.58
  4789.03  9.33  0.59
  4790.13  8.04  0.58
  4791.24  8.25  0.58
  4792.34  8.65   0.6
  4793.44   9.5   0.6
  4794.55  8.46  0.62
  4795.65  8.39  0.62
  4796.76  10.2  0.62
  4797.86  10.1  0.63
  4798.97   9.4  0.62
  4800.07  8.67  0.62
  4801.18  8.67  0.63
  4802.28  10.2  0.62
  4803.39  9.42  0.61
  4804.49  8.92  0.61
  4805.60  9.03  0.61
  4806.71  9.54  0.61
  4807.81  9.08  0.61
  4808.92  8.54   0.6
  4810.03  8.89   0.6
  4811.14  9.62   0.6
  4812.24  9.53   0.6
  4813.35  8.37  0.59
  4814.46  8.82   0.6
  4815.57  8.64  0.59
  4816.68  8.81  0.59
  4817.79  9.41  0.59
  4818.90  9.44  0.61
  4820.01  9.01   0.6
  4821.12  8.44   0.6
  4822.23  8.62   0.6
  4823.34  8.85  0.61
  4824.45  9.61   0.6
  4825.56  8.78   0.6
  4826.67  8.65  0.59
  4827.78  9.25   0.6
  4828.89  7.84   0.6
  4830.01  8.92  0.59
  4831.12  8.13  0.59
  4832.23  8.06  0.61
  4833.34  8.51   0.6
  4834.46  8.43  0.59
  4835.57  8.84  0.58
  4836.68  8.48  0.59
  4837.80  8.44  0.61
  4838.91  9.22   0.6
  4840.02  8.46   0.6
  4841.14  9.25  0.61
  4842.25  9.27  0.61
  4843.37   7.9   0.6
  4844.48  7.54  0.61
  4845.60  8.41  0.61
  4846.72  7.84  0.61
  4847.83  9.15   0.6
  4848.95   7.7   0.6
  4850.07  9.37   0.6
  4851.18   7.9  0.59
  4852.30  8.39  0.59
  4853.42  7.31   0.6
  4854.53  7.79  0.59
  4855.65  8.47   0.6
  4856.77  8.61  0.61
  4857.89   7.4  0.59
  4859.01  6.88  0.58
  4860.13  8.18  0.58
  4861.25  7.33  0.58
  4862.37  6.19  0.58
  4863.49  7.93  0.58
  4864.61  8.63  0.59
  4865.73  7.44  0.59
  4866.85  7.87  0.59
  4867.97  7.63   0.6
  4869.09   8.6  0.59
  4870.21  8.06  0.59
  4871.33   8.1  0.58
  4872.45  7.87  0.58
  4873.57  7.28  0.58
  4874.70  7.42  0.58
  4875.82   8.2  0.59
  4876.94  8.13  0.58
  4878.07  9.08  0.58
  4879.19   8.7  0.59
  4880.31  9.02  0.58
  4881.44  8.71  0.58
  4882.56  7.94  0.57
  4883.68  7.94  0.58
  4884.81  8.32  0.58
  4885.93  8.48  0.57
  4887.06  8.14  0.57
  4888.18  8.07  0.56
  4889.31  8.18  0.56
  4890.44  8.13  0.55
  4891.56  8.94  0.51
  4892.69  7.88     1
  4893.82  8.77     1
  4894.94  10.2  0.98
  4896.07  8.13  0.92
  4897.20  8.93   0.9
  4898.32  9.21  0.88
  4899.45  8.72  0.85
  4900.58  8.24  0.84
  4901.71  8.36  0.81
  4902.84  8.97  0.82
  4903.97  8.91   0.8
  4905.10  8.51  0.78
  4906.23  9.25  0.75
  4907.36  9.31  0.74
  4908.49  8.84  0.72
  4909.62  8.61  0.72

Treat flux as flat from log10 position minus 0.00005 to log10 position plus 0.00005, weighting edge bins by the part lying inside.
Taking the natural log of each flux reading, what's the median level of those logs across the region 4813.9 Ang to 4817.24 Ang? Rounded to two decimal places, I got 2.18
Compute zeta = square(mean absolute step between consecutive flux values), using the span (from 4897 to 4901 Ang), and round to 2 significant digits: 0.17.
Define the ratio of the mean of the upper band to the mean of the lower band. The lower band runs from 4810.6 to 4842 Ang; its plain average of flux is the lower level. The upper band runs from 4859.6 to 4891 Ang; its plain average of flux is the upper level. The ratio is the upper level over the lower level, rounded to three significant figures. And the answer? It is 0.915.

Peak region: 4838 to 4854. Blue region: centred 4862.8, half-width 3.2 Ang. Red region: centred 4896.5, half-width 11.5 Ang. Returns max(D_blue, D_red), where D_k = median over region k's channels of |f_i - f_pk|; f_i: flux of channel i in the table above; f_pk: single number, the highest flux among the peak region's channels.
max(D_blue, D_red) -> 1.7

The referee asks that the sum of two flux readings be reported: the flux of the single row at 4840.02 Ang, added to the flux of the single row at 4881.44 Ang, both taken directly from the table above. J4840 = 17.2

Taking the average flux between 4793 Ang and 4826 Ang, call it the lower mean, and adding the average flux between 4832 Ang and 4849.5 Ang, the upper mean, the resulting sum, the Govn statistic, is 17.6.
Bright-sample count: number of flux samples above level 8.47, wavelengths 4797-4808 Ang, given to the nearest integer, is 10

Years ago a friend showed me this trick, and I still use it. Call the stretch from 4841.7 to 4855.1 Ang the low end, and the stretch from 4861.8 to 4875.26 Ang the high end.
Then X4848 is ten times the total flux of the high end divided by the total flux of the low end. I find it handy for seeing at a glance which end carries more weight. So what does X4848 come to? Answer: 9.4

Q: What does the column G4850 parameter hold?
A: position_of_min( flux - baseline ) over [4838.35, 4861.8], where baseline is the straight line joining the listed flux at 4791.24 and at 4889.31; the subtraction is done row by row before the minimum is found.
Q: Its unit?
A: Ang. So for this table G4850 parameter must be 4859.01 Ang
